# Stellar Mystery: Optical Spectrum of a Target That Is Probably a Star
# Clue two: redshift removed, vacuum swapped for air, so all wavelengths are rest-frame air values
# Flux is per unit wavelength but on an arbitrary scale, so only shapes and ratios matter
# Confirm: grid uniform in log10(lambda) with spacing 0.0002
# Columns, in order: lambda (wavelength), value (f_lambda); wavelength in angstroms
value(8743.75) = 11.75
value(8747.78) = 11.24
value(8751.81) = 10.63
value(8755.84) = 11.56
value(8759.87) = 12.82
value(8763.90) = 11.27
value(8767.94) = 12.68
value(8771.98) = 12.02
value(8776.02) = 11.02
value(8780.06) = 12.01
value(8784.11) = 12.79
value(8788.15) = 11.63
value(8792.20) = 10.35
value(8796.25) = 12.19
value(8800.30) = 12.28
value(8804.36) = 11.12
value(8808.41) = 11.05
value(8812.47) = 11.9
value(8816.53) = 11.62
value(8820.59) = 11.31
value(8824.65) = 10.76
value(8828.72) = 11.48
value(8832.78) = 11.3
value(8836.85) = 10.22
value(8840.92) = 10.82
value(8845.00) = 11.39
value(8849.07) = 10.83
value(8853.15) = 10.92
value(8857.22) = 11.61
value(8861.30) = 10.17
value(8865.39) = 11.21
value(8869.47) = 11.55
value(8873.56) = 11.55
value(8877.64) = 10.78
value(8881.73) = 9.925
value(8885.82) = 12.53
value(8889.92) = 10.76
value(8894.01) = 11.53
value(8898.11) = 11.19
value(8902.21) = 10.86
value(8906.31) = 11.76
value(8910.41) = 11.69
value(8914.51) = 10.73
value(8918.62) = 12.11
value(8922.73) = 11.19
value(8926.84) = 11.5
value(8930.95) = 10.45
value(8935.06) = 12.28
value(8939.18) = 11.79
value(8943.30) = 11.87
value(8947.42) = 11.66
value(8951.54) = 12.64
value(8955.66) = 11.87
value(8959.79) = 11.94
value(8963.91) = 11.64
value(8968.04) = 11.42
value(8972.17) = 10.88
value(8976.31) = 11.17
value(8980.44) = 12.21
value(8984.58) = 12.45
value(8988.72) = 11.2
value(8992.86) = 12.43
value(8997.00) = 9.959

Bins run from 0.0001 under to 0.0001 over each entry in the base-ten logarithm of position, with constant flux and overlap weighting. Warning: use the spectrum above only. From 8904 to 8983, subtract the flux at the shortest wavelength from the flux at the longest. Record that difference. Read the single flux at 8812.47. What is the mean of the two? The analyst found 6.2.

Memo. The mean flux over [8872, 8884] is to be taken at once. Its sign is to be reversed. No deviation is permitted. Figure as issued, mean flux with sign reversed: -10.8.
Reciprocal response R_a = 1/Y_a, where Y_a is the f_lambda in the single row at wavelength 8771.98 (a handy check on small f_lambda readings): 0.083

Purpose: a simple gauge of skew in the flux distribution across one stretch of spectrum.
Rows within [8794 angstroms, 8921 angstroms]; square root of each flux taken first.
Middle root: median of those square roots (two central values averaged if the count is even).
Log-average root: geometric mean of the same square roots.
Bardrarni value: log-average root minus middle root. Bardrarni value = -0.008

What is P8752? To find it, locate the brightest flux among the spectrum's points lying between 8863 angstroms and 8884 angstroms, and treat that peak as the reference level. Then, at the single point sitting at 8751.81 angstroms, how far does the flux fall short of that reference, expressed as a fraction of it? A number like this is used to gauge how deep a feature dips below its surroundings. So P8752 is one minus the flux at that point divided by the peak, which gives 0.08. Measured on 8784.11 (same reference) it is -0.11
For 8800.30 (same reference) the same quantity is -0.06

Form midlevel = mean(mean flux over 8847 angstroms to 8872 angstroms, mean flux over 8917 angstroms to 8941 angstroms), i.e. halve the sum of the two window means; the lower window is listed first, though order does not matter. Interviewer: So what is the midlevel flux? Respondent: 11.3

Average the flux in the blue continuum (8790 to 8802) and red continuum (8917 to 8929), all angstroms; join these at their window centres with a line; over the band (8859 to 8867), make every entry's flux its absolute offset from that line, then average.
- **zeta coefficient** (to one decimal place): 0.9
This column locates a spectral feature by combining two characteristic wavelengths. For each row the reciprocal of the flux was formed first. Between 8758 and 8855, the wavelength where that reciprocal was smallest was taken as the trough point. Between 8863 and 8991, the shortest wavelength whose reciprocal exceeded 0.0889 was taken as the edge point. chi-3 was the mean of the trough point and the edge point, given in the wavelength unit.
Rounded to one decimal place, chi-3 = 8812.6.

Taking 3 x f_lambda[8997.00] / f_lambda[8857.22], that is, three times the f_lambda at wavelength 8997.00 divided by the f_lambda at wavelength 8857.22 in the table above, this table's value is 2.6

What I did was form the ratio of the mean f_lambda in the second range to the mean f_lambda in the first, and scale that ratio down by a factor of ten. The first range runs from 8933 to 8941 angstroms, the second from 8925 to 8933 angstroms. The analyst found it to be 0.091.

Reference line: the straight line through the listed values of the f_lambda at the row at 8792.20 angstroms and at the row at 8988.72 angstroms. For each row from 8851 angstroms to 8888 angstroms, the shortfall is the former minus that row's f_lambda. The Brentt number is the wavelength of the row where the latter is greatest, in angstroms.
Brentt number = 8881.73 angstroms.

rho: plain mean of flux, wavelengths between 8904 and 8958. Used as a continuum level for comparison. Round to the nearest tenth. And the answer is 11.7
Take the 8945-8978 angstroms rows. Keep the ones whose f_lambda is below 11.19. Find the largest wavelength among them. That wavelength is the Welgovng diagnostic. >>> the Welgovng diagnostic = 8976.31 angstroms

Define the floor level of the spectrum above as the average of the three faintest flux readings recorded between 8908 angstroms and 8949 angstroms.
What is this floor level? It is 10.8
